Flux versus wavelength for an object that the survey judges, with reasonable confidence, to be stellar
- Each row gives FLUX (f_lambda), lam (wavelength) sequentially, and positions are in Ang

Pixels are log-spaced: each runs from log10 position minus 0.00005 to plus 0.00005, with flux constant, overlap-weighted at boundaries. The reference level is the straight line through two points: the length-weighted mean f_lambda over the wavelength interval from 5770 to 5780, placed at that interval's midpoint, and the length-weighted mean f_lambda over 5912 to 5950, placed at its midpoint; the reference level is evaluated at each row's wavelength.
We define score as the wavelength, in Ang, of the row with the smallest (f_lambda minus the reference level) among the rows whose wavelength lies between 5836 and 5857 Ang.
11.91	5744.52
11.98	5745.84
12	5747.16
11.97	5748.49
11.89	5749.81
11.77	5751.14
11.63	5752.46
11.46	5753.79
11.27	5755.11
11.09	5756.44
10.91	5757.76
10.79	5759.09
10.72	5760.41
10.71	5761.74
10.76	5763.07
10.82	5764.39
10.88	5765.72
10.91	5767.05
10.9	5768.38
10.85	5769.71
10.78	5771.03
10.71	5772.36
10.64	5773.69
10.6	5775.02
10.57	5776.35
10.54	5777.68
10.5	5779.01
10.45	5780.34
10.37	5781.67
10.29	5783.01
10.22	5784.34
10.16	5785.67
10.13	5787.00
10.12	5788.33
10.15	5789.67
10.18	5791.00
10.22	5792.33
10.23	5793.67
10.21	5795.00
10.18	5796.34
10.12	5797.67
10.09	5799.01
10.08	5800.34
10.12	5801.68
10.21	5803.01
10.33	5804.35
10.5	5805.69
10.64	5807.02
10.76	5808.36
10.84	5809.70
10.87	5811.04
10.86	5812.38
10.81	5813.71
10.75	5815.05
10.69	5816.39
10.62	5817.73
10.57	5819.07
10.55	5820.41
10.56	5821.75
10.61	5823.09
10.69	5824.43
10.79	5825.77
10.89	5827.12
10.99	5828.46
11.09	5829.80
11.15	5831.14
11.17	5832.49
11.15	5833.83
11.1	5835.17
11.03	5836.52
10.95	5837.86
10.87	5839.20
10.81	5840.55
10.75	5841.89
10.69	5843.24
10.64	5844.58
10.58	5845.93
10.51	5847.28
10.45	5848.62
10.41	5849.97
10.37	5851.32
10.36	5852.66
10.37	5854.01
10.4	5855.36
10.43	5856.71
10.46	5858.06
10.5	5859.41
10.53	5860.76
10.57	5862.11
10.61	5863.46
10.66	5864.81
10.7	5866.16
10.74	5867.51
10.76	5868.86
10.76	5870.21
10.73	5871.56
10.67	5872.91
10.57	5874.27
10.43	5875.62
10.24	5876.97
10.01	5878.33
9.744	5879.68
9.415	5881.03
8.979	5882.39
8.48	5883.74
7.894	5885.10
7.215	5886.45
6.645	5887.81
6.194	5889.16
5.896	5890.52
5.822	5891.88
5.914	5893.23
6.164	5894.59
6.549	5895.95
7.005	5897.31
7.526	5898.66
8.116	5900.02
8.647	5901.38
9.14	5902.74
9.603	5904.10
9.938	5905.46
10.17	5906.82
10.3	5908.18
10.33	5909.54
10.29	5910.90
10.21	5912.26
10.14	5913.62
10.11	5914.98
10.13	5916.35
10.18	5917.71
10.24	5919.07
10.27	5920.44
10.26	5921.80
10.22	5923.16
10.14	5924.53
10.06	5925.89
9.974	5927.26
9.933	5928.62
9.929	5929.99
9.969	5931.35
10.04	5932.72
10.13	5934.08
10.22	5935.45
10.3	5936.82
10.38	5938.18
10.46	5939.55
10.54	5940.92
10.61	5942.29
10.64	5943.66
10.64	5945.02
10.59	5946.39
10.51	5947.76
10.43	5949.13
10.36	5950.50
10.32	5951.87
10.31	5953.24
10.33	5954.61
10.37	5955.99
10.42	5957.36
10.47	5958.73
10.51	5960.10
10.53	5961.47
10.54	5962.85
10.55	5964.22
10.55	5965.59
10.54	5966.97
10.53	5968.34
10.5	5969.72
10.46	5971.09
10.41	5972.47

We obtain 5852.66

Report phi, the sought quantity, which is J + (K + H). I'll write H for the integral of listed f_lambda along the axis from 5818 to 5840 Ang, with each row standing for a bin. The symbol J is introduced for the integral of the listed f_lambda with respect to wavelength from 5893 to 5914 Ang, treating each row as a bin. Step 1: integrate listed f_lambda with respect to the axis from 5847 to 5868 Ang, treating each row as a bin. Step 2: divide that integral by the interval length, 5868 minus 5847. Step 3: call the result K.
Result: 435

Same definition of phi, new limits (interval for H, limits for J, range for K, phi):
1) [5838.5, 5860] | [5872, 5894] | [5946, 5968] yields 422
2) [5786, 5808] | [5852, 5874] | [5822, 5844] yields 469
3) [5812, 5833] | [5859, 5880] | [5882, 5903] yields 455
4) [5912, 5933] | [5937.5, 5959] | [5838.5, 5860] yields 448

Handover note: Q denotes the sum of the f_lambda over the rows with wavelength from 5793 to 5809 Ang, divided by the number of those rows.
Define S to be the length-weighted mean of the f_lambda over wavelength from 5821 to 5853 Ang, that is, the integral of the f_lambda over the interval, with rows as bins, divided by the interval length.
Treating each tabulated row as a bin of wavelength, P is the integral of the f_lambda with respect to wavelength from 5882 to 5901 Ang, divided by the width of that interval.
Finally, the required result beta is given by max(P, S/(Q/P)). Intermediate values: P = 7.0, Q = 10.3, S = 10.8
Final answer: 7.4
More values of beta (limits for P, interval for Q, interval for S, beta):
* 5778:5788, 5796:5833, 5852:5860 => 10.3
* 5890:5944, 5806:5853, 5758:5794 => 9.4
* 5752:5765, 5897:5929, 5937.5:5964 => 11.9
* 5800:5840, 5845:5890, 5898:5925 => 10.7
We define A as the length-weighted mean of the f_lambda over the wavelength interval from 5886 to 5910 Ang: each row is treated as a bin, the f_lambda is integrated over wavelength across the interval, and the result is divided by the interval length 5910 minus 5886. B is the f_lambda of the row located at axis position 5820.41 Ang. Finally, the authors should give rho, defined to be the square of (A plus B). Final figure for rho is 338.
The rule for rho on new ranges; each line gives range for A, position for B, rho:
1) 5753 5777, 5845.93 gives 460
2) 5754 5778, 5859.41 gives 455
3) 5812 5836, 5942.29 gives 460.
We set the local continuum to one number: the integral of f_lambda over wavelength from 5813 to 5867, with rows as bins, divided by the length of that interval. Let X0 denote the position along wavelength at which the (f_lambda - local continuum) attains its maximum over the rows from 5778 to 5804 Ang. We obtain 5779.01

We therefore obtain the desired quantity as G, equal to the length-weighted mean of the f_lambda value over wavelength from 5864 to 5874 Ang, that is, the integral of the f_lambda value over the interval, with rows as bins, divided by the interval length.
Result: 10.71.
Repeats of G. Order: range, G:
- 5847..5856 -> 10.41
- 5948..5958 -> 10.36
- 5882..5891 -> 7.31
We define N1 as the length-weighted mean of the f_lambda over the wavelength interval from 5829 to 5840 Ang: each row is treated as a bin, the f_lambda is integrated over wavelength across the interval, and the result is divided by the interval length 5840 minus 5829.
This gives 11.1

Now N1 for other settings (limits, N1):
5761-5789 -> 10.6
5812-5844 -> 10.8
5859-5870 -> 10.6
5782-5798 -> 10.2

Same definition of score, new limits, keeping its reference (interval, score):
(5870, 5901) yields 5891.88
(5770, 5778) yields 5777.68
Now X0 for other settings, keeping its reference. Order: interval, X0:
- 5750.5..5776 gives 5751.14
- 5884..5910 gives 5909.54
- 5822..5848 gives 5832.49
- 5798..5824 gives 5811.04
